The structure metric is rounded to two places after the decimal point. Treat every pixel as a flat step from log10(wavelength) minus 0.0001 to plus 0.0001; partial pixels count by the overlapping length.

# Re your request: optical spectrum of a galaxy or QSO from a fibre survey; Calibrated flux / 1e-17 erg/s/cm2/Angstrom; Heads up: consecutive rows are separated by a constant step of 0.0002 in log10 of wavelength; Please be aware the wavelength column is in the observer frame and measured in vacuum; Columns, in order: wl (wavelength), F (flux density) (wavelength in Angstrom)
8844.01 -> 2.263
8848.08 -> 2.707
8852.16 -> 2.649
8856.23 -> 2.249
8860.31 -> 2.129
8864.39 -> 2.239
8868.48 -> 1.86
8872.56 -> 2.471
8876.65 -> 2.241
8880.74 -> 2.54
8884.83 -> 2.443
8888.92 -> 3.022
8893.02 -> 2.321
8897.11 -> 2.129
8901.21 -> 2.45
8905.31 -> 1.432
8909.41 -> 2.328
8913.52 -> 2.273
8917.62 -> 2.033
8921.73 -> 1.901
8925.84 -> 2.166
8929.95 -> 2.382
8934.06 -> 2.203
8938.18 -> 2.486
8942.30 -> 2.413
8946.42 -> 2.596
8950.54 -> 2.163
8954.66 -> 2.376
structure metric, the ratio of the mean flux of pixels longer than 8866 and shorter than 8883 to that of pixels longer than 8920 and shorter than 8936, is 1.05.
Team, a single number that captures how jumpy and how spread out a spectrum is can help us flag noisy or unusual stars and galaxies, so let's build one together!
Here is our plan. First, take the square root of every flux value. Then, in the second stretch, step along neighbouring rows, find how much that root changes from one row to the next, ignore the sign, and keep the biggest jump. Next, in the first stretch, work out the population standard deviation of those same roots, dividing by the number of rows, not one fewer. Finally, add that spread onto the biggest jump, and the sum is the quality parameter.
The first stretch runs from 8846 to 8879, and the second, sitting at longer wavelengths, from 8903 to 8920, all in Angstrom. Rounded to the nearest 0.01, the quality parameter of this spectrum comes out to 0.42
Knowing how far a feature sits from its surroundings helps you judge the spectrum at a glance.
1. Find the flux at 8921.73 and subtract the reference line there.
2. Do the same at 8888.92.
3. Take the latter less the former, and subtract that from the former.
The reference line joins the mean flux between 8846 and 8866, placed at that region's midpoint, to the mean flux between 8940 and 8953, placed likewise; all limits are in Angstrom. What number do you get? -1.6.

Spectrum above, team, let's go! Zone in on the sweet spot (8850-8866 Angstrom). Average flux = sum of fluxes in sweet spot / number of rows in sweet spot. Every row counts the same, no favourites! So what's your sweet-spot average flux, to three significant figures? 2.32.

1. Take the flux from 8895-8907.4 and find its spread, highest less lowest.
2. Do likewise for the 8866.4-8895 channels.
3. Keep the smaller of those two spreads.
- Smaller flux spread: 1.02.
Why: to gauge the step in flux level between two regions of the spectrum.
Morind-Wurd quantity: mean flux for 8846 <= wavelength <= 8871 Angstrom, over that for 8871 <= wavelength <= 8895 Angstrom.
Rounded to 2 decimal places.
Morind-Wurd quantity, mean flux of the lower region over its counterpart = 0.92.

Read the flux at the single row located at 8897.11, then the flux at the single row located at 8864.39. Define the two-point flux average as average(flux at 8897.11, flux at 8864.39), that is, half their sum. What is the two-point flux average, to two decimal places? 2.18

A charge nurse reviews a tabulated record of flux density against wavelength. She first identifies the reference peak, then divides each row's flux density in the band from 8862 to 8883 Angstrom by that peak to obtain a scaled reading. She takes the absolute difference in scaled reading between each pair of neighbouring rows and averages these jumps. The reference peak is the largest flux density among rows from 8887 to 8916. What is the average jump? 0.13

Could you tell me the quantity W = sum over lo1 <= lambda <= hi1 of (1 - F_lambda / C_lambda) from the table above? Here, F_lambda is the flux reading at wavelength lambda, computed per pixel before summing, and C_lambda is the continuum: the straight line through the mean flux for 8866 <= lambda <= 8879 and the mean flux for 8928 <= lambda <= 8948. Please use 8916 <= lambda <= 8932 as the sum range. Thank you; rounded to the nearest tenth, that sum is 0.4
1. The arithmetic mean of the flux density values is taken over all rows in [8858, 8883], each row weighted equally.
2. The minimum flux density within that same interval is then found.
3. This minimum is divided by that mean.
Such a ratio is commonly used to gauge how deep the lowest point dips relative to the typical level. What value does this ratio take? 0.83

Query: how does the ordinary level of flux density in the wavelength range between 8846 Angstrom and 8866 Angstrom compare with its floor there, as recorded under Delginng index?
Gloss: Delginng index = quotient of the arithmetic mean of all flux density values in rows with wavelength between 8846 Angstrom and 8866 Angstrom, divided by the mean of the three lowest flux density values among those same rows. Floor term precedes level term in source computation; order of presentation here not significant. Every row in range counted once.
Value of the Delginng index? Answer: 1.09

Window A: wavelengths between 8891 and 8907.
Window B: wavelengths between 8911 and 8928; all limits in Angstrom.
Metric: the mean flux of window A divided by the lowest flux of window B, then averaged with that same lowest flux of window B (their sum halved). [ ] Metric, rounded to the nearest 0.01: 1.50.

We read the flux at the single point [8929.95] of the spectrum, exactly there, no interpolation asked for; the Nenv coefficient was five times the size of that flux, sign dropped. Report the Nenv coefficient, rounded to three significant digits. 11.9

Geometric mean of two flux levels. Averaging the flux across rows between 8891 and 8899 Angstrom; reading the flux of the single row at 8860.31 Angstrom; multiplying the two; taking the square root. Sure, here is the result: 2.18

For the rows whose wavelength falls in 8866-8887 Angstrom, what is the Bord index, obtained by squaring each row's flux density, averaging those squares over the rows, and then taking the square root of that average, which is 2.32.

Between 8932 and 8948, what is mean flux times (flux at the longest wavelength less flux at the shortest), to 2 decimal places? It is 0.95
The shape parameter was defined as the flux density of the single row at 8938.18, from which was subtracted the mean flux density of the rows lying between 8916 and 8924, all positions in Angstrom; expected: 0.52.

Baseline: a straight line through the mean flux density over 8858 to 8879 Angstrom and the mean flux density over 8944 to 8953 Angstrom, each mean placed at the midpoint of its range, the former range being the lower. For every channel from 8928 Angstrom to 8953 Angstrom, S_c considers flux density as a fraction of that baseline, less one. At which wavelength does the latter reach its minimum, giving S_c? 8950.54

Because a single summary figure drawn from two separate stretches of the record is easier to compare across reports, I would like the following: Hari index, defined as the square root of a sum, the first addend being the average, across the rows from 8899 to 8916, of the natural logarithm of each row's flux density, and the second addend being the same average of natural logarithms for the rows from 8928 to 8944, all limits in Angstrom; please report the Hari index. 1.26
